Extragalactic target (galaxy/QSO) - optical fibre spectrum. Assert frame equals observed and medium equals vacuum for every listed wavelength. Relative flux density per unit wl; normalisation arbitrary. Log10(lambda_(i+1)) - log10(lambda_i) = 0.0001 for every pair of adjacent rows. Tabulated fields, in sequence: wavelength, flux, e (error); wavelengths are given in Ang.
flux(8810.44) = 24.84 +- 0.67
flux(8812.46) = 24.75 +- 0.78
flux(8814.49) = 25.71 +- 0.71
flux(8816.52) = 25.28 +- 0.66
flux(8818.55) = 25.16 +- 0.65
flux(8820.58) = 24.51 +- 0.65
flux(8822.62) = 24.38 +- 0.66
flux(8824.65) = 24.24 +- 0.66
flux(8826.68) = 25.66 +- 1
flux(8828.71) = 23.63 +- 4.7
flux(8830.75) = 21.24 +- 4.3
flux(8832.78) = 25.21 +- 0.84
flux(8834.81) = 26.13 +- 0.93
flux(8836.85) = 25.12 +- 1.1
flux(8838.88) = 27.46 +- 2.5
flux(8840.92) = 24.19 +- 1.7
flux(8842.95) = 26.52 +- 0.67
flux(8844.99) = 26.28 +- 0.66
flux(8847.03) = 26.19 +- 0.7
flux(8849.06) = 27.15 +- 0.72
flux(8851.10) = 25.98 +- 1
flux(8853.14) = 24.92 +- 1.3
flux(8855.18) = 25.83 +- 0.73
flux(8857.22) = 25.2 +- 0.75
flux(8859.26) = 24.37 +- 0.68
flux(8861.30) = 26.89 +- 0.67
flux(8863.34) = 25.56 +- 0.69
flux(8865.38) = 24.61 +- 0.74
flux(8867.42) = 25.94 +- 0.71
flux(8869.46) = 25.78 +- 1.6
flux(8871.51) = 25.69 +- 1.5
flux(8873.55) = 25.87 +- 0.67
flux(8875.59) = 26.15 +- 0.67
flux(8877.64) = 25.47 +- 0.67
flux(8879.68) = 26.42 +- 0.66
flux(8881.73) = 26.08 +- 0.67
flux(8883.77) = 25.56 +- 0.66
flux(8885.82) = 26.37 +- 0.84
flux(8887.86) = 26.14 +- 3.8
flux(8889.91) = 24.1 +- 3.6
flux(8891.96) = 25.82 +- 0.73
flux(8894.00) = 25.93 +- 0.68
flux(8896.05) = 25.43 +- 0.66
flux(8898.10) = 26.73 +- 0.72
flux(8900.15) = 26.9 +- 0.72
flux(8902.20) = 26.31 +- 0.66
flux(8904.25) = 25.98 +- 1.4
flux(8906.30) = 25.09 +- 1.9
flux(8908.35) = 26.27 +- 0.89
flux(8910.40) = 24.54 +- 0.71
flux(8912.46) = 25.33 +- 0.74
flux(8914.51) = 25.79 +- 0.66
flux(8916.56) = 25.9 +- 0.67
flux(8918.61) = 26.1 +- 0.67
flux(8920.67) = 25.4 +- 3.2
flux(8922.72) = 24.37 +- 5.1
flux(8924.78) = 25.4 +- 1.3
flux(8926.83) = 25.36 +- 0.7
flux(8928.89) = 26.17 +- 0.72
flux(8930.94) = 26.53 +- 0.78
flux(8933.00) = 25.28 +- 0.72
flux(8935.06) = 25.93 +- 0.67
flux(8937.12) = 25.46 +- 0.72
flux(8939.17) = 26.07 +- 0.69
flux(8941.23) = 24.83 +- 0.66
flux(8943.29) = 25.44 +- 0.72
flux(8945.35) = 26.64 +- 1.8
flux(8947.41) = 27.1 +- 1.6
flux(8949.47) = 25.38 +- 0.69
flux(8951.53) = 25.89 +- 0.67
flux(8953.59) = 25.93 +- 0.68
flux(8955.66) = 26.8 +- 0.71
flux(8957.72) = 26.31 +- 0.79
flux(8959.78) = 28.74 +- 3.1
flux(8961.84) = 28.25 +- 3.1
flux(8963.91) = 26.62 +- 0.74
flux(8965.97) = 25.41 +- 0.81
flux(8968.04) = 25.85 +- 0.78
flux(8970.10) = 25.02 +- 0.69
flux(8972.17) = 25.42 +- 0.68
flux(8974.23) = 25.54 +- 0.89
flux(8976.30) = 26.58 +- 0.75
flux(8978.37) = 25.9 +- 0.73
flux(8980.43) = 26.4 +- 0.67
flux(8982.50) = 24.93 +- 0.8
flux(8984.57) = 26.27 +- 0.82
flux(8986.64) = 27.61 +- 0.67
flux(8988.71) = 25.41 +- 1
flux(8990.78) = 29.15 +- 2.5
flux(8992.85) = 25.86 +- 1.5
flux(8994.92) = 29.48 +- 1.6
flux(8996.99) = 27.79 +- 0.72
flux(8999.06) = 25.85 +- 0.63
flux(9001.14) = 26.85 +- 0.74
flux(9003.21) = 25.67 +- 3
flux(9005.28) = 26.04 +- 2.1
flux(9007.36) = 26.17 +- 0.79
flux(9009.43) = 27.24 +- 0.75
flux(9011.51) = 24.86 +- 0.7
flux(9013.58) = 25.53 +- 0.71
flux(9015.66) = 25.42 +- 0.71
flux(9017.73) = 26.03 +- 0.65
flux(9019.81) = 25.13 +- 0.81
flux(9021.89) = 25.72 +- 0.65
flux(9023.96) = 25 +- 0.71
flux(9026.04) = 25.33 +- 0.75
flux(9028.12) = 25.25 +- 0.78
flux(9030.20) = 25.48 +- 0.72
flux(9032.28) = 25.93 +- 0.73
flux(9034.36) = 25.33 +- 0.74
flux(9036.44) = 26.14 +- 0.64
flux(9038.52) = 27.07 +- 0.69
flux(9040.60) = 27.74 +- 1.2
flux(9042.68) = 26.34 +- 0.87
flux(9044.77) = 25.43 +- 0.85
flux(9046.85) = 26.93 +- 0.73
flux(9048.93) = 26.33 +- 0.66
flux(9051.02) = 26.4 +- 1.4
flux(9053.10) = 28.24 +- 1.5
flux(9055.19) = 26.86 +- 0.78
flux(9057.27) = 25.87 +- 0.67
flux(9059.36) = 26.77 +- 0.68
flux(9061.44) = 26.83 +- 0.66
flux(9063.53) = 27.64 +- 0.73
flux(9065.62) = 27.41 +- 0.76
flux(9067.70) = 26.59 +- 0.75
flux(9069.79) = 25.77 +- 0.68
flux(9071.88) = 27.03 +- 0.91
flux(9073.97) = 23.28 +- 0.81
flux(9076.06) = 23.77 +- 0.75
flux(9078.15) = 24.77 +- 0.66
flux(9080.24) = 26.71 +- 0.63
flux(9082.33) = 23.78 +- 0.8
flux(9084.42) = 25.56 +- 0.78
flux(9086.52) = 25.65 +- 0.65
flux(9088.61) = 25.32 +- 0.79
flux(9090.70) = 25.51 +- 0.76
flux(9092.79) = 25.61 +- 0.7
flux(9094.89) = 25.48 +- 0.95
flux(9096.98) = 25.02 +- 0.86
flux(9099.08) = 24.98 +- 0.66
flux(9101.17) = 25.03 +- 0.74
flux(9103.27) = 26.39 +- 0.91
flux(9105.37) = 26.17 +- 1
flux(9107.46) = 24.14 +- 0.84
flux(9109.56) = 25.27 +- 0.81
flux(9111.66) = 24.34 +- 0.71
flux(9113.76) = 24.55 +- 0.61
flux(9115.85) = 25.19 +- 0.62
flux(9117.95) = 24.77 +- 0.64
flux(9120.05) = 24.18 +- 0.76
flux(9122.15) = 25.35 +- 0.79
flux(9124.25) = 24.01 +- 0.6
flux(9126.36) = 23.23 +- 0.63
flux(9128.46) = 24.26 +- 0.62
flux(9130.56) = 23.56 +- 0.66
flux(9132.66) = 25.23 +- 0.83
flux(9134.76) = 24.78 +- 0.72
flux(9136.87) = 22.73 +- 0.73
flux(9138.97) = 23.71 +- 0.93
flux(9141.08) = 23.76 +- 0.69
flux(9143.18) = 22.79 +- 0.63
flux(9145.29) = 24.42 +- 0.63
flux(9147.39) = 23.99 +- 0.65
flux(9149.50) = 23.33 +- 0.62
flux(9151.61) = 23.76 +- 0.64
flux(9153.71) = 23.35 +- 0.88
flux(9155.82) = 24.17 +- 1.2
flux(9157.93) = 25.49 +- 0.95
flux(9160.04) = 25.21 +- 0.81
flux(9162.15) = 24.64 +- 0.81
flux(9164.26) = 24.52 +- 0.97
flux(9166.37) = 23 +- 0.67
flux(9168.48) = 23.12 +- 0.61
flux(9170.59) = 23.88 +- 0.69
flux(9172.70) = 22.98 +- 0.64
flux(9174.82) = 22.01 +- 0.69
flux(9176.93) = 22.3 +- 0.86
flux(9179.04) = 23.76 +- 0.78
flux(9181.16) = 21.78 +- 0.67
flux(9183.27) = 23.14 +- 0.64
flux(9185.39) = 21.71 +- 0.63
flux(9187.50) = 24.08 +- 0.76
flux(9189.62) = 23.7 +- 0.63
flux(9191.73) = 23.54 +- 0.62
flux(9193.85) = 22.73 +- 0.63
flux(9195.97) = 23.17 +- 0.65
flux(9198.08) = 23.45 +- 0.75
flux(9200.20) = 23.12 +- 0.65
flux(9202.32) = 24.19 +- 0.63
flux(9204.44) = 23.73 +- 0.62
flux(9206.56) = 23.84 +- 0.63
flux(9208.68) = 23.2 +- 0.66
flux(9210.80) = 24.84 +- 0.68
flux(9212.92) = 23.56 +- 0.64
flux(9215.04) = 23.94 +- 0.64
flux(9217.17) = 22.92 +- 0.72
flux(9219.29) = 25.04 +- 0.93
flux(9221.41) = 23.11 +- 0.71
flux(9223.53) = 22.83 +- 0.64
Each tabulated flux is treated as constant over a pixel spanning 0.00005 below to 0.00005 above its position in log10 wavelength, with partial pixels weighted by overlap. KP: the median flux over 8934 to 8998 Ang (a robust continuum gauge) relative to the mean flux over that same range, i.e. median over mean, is 0.98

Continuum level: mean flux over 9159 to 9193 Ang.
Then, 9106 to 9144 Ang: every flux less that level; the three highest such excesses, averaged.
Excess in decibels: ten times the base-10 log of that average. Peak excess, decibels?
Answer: 2.9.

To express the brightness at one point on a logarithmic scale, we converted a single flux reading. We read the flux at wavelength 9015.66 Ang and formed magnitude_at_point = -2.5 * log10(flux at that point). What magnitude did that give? -3.51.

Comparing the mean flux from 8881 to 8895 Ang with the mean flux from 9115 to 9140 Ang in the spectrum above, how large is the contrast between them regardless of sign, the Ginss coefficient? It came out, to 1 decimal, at 1.5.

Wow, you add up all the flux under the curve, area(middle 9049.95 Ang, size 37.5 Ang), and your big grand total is 1000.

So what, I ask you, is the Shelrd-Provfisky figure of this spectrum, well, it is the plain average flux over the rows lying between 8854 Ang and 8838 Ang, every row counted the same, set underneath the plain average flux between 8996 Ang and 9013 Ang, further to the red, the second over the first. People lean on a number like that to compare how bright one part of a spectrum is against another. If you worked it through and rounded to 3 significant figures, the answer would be 1.01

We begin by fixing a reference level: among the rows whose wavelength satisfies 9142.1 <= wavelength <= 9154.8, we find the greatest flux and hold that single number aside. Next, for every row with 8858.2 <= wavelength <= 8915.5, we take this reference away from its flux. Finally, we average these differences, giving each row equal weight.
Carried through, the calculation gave 1.3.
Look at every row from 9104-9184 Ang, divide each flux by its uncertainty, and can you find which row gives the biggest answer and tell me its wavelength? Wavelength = 9115.85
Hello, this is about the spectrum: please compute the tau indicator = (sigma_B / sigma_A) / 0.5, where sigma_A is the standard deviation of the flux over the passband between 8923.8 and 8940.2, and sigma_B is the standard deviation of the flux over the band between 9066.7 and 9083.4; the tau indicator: 6.5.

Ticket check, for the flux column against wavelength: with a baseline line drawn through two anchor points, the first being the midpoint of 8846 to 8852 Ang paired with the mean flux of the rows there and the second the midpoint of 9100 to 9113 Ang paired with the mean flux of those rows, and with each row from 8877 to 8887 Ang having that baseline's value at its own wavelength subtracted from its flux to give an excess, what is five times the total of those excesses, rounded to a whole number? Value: -8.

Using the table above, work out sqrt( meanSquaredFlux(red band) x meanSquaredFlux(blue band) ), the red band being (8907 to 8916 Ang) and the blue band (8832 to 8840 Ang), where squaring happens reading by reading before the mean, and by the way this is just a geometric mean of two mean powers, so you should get 663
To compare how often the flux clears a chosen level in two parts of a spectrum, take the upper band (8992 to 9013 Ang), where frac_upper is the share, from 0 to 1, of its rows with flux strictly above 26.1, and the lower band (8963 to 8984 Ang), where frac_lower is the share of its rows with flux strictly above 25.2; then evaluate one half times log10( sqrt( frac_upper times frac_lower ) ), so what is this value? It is -0.10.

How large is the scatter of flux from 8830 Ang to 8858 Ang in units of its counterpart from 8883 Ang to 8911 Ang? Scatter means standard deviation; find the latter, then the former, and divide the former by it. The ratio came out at 1.9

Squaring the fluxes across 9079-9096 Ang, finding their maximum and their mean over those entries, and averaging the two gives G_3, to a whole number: 681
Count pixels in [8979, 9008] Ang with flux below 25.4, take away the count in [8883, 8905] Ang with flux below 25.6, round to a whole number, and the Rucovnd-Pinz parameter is -2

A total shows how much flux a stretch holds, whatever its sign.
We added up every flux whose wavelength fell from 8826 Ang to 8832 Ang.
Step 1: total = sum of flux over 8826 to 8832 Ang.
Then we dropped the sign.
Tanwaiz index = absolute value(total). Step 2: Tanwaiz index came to 71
